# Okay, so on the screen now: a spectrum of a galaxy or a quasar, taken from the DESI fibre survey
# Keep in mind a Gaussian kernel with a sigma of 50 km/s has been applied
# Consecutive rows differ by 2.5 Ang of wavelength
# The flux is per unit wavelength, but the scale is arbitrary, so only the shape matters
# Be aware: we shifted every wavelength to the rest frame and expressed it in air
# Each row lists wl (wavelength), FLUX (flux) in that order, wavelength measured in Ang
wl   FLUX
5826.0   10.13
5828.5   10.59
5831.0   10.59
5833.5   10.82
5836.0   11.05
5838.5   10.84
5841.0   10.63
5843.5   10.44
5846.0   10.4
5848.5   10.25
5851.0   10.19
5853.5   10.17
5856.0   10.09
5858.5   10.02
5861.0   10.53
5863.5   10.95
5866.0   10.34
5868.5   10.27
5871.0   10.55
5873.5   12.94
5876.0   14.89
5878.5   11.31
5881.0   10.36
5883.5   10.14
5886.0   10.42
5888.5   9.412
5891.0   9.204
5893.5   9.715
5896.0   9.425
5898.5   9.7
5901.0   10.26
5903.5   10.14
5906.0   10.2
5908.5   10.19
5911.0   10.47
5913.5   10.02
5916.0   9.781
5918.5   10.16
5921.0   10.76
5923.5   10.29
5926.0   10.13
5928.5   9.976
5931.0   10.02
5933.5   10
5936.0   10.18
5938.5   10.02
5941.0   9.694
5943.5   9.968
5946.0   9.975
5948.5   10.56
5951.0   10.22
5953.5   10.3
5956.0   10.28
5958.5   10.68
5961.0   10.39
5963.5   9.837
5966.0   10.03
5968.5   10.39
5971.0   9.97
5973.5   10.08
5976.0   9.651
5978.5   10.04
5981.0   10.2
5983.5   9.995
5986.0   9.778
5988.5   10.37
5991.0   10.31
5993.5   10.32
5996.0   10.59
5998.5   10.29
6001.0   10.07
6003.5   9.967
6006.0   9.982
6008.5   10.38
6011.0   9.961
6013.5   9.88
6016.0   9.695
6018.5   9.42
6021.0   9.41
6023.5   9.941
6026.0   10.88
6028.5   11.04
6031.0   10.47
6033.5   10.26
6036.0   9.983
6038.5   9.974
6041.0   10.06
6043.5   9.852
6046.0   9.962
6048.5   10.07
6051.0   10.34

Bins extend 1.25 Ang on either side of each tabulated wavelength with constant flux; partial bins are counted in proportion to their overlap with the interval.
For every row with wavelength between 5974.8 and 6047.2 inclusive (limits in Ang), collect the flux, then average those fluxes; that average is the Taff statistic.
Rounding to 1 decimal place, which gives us 10.1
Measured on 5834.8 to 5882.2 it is 10.9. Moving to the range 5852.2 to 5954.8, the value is 10.3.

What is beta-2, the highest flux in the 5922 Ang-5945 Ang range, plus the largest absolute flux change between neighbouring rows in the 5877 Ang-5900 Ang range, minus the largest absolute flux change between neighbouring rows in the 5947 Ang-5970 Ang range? 10.7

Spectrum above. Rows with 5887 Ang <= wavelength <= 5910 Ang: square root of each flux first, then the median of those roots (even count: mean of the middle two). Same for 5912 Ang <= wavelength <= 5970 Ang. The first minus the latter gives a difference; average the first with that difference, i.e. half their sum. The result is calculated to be 1.526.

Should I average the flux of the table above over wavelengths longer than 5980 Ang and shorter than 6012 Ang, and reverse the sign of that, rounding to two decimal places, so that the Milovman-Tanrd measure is -10.17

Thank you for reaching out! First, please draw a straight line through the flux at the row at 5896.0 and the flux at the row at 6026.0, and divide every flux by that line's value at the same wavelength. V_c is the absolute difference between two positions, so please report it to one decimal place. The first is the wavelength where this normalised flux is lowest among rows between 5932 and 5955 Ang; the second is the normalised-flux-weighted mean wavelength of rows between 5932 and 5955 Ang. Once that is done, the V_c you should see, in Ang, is 2.5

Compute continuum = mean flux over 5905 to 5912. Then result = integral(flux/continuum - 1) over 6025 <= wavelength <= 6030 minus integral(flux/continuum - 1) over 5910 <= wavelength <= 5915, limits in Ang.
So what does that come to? 0.35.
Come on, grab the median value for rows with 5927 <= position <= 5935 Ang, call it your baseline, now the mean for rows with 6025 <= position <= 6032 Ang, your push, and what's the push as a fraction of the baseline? 1.08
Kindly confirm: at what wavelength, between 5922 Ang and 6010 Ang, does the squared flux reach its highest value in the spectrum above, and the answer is 5958.5 Ang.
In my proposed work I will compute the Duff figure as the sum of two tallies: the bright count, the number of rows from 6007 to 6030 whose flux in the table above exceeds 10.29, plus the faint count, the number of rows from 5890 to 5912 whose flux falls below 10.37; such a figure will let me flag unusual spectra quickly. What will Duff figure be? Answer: 11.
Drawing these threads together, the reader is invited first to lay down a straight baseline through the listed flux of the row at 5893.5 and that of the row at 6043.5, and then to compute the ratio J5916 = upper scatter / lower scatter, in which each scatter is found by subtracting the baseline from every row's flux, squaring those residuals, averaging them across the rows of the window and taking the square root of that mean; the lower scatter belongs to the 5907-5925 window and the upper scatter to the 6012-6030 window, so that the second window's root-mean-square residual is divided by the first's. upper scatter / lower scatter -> 1.1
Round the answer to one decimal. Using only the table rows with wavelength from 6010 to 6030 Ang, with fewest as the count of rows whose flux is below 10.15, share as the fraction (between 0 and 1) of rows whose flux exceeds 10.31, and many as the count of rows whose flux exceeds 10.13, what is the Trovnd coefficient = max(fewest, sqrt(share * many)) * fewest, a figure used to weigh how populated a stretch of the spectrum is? 36.0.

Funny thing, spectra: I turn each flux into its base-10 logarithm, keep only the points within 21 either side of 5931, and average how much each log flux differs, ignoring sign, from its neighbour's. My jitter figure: 0.0117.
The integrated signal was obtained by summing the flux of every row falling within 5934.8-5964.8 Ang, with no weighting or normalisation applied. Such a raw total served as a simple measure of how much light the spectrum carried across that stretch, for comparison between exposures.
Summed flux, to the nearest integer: 122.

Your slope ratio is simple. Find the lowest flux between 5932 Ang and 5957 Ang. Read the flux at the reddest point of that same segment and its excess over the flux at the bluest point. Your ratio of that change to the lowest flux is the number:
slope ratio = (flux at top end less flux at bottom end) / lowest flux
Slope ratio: 0.03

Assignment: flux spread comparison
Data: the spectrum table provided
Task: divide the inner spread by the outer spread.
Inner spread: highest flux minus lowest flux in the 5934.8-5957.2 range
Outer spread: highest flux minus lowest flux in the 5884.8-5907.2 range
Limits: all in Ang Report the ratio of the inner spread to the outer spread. 0.71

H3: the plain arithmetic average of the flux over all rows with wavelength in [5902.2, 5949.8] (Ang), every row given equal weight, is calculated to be 10.13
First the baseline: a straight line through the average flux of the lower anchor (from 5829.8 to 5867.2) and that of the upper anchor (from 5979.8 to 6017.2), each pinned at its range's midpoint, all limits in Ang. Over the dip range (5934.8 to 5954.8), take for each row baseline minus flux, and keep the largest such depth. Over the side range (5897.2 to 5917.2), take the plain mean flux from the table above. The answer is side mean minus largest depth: 9.5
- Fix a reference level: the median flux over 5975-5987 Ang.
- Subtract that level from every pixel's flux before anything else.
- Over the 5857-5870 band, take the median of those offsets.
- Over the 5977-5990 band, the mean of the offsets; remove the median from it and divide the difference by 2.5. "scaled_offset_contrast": -0.11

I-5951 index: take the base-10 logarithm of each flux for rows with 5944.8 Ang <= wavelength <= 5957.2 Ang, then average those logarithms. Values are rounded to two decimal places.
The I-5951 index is 1.01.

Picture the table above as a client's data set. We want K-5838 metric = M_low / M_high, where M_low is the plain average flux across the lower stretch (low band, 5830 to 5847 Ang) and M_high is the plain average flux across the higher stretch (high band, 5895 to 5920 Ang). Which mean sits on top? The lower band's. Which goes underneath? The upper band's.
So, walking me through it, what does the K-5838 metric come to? 1.06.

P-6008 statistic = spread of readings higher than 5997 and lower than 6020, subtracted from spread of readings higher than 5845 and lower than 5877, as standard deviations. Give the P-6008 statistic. 1.1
